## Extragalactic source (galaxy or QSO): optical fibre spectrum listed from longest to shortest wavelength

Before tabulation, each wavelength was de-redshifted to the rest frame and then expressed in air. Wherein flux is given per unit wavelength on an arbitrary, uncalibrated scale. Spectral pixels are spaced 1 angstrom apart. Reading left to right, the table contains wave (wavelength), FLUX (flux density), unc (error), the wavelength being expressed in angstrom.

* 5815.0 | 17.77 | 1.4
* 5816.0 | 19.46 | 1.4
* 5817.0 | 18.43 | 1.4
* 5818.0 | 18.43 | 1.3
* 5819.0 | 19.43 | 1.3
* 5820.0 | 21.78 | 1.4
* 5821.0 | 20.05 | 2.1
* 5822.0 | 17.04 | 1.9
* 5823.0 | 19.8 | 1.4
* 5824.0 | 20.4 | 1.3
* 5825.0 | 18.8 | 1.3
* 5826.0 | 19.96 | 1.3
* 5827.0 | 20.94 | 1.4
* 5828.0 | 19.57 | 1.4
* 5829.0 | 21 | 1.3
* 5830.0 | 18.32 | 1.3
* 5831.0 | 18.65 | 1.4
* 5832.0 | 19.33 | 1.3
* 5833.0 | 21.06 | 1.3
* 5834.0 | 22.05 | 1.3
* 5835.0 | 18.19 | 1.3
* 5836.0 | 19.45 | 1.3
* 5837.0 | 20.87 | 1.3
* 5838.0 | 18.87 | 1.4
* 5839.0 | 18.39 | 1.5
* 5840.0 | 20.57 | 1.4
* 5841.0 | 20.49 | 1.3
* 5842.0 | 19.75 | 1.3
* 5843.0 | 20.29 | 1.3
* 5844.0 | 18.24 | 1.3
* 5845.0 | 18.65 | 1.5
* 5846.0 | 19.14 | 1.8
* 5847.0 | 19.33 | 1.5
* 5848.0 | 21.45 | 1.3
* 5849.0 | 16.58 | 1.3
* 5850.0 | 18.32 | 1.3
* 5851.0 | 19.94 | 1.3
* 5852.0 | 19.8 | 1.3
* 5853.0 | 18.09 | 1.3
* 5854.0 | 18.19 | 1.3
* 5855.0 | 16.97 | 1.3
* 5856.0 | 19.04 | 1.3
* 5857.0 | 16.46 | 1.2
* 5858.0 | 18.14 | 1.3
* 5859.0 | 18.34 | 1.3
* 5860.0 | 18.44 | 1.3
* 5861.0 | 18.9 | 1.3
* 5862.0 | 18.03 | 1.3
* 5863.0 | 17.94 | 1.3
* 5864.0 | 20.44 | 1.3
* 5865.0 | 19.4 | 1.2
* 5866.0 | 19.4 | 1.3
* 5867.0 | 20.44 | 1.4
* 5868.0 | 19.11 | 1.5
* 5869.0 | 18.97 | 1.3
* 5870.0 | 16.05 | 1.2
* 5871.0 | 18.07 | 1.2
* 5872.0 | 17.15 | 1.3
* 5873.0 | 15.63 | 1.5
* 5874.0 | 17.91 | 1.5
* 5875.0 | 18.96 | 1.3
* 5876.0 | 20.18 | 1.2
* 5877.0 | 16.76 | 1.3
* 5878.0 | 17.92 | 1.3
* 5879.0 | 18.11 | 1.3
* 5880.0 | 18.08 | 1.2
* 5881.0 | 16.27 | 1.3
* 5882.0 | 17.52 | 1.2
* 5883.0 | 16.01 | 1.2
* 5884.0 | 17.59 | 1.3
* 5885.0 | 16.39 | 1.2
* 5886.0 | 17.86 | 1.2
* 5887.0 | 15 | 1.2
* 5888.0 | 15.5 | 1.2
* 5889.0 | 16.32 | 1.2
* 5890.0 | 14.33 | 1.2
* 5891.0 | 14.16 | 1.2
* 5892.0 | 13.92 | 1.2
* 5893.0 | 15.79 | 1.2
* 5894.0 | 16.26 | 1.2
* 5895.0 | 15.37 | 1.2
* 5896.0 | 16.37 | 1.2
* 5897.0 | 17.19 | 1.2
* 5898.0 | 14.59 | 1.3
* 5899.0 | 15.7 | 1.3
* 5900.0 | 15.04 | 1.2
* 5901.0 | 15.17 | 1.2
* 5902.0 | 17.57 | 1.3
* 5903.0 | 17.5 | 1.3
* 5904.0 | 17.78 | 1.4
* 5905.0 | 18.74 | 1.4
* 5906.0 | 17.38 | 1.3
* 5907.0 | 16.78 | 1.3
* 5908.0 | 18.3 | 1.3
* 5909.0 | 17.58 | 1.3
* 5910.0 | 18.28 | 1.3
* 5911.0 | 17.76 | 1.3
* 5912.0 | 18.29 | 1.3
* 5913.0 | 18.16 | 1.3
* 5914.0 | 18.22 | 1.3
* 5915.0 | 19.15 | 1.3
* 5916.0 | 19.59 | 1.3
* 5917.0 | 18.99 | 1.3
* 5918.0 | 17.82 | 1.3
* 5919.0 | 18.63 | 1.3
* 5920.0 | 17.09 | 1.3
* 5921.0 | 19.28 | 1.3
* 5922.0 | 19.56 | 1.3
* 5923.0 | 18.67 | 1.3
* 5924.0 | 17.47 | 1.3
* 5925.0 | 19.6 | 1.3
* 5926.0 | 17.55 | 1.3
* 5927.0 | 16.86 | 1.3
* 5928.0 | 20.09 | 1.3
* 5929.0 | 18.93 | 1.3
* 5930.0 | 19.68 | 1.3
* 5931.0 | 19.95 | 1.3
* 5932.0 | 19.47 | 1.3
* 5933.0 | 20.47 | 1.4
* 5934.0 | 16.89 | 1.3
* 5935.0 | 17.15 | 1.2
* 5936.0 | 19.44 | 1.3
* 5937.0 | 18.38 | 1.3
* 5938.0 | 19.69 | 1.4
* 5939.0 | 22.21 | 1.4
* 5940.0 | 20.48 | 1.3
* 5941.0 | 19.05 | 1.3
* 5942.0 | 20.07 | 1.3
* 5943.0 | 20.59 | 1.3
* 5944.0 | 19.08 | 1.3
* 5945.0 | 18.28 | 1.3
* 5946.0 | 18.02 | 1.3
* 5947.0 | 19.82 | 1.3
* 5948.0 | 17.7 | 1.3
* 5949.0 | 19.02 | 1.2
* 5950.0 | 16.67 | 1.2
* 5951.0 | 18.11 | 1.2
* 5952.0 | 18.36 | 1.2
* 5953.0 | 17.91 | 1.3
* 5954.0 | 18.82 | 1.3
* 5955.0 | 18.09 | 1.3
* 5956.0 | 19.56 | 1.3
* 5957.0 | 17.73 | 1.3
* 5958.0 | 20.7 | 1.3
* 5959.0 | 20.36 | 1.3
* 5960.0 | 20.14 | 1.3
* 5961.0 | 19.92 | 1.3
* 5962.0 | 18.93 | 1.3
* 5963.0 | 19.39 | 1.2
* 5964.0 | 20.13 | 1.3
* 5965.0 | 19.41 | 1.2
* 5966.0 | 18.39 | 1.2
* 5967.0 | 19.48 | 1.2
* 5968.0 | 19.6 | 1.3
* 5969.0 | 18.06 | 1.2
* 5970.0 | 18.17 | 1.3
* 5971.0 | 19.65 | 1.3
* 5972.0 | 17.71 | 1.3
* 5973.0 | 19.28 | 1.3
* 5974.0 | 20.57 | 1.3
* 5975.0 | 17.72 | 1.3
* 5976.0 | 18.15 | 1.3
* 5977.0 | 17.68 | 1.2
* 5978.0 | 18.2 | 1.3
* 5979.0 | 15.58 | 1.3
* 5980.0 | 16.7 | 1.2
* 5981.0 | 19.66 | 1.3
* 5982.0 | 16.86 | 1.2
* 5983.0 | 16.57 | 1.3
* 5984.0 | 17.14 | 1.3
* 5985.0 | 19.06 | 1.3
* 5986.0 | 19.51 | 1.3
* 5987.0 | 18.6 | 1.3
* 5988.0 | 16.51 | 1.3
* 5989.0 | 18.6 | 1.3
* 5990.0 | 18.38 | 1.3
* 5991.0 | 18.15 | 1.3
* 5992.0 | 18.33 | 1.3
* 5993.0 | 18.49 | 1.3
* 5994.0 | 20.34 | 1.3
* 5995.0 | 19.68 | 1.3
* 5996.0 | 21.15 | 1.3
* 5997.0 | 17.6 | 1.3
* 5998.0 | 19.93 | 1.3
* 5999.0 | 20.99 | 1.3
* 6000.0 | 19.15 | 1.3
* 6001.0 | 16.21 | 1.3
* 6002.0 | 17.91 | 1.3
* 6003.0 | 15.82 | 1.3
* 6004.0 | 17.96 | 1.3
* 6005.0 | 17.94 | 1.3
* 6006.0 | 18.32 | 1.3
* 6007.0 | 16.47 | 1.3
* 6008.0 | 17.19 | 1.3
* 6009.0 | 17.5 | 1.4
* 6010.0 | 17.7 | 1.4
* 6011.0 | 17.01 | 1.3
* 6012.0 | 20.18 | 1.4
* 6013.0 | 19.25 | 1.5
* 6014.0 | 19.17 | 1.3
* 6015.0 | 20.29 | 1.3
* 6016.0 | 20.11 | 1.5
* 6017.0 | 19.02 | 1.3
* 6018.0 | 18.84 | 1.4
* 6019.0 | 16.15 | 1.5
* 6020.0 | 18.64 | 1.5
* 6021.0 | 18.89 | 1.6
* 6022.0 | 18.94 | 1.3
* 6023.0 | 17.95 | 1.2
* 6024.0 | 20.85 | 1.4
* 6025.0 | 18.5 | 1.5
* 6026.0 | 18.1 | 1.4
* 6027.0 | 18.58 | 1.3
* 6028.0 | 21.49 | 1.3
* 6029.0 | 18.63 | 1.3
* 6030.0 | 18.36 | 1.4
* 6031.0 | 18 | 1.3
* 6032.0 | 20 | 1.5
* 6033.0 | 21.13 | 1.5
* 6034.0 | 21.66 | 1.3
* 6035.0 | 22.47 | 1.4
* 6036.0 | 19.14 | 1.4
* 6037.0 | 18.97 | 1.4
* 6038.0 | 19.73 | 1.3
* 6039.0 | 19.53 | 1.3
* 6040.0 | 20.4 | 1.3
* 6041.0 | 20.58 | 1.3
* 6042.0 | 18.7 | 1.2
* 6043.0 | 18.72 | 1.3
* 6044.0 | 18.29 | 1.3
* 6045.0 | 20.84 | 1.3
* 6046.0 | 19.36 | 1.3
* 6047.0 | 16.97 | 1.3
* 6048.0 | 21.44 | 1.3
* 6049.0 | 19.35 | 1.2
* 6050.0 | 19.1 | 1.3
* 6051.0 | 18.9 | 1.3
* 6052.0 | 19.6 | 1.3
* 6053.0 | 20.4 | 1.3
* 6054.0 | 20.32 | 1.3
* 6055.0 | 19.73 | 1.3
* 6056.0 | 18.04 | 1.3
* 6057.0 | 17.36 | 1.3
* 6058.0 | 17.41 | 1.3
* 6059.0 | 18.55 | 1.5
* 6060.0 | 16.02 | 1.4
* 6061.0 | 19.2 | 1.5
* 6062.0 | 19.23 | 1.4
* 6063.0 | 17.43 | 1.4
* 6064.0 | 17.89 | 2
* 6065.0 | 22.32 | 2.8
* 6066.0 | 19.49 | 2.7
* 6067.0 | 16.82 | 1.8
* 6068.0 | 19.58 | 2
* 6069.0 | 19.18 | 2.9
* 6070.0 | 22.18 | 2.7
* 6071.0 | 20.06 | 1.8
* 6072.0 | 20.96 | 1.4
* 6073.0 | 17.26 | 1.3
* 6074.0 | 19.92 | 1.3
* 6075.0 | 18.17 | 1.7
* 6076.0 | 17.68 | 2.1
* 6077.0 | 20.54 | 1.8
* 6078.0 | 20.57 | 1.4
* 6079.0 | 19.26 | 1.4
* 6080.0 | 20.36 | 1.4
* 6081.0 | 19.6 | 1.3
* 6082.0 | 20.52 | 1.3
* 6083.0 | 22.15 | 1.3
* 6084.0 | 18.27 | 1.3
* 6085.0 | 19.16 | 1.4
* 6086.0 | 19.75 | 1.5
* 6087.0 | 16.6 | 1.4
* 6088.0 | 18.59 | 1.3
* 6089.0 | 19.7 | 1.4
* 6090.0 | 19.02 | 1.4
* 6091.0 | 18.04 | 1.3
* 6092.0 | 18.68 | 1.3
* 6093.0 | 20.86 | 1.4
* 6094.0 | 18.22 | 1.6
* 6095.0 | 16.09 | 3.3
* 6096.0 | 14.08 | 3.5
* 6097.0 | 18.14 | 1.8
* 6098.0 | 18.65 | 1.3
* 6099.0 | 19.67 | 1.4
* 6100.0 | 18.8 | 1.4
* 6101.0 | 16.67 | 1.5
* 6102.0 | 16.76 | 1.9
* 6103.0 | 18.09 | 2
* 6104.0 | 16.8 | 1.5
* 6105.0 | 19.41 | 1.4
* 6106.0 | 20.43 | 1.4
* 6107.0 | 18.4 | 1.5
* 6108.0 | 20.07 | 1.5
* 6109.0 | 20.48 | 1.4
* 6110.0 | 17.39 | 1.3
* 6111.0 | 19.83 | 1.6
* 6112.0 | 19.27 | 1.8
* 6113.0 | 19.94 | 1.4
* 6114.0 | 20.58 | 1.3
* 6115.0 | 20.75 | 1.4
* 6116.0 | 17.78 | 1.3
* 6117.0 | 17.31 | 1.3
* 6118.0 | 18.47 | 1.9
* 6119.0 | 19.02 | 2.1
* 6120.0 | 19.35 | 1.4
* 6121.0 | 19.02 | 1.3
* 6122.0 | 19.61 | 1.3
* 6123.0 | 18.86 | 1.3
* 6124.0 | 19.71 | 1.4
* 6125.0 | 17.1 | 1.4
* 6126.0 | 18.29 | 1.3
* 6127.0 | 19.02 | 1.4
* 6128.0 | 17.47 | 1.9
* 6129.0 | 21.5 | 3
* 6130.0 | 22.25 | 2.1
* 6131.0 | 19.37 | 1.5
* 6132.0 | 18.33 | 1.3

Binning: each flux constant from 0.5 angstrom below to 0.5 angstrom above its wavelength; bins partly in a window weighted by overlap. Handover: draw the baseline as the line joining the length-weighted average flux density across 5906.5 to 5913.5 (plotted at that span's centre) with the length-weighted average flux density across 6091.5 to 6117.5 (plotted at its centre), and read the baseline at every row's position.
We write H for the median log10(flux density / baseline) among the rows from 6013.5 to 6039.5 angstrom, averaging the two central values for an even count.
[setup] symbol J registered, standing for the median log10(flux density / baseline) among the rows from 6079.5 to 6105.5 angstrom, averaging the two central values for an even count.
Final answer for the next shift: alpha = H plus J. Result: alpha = 0.019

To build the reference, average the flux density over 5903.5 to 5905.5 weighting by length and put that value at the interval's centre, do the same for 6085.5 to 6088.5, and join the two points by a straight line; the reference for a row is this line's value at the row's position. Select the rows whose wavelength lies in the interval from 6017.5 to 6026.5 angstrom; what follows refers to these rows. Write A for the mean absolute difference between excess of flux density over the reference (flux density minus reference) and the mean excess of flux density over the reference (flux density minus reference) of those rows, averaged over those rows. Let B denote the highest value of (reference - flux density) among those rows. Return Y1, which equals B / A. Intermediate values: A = 0.77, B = 2.1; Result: 2.8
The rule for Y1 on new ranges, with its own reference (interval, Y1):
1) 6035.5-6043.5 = -0.7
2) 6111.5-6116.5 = 0.6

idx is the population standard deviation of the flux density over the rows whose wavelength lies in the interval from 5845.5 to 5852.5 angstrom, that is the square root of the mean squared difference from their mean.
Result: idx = 1.4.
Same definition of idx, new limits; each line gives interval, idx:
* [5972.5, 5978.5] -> 1.0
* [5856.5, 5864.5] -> 1.0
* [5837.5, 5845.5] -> 0.9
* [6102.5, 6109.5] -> 1.3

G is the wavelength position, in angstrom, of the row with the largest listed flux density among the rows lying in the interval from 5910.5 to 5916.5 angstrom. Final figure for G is 5916.0 angstrom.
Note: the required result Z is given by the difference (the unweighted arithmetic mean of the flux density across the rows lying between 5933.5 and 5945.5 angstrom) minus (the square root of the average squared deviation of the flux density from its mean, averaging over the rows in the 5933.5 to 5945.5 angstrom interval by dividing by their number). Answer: 17.8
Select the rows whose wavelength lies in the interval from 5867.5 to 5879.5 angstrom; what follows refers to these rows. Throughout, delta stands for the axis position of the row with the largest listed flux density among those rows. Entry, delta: 5876.0 angstrom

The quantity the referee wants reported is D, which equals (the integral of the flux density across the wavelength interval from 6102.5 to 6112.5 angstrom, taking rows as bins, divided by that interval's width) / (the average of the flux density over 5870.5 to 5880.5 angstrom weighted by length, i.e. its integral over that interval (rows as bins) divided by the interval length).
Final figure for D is 1.06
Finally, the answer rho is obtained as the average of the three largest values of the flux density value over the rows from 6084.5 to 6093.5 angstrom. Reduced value 20.1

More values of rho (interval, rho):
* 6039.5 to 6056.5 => 21.0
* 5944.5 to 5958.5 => 20.0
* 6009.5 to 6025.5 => 20.4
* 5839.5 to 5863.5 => 20.8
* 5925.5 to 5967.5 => 21.2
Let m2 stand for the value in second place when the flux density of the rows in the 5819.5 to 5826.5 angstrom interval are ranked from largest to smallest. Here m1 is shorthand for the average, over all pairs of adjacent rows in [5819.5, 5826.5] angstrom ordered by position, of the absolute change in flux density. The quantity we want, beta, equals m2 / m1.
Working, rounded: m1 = 1.8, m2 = 20.4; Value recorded 11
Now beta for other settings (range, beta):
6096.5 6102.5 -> 20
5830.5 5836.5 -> 12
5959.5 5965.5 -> 32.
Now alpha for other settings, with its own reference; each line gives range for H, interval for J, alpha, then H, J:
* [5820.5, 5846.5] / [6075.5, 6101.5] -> 0.056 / 0.048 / 0.008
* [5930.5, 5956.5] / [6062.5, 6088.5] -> 0.049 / 0.024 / 0.025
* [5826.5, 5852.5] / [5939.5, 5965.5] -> 0.070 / 0.045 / 0.025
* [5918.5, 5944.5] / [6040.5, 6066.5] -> 0.050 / 0.033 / 0.017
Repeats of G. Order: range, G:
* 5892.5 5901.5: 5897.0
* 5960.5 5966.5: 5964.0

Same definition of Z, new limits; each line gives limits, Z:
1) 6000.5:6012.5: 16.4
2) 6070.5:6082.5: 18.4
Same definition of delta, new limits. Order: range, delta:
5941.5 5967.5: 5958.0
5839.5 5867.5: 5848.0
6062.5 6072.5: 6065.0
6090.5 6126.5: 6093.0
